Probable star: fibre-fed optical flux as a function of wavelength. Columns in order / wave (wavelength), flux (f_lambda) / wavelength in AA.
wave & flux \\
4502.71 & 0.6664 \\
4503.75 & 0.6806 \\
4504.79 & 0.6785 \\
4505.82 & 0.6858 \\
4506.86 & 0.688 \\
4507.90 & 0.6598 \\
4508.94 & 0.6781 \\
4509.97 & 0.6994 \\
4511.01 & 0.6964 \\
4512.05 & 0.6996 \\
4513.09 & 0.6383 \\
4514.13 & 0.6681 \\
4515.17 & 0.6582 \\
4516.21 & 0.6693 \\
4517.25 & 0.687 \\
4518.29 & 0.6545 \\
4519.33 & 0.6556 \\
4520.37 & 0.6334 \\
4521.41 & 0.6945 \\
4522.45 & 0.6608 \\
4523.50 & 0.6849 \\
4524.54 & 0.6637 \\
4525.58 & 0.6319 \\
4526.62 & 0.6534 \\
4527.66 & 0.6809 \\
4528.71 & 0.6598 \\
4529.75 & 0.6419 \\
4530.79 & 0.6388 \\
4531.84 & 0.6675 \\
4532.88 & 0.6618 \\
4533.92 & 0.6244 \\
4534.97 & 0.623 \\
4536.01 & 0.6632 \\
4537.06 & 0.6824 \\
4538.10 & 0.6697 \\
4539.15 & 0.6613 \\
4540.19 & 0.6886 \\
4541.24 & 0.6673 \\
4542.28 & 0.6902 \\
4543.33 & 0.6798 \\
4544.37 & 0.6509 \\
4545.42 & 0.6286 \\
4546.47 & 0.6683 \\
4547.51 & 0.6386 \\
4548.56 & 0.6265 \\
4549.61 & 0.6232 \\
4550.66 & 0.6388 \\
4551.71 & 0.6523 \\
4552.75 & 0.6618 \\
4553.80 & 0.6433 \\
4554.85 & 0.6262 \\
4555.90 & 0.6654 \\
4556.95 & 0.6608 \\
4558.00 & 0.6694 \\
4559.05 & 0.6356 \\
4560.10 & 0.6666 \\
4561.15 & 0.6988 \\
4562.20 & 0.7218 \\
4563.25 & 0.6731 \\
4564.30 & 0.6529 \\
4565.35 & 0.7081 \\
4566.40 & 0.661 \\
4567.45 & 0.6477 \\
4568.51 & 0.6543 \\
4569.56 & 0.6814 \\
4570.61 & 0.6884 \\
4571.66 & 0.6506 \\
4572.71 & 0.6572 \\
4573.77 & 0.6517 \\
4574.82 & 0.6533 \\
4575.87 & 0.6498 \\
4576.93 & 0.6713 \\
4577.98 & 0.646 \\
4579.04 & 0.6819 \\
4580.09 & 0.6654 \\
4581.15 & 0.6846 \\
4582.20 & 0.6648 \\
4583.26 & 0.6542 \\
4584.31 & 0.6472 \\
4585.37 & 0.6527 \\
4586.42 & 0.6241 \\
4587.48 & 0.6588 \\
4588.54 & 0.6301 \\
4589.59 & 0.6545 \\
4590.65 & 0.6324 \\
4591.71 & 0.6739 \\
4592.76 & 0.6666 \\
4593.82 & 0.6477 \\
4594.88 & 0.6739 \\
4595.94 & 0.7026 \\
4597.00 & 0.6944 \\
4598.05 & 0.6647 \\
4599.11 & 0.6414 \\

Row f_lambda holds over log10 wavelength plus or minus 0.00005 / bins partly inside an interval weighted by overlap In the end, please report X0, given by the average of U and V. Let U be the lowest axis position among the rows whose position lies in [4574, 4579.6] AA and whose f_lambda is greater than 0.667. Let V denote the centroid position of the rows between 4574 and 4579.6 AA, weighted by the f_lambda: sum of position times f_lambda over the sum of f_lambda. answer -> 4576.9 AA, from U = 4576.93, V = 4576.9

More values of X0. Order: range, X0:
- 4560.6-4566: 4562.2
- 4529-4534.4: 4531.8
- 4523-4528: 4524.5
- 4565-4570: 4566.4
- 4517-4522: 4518.3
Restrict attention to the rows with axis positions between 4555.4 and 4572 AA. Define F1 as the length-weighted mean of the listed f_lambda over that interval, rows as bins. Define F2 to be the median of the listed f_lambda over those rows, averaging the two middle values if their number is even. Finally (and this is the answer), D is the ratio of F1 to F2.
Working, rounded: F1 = 0.671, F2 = 0.666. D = 1.01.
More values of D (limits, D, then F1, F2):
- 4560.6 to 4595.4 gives 1.01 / 0.663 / 0.657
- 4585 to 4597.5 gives 1.00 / 0.659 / 0.657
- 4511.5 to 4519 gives 1.00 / 0.667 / 0.668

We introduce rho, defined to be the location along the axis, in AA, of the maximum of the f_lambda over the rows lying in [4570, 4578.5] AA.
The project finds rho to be 4570.61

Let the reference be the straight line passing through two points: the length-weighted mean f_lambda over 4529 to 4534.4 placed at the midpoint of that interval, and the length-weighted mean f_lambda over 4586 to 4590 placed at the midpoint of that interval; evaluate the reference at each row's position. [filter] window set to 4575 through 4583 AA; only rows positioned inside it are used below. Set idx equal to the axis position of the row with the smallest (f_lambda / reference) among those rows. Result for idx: 4577.98 AA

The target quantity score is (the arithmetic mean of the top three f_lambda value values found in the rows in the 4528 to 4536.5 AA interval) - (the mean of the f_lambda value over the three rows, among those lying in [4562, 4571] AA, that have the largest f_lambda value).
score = -0.042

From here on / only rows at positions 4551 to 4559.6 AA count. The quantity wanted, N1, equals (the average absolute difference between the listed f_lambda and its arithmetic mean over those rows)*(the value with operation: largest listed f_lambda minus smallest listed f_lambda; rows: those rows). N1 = 0.0005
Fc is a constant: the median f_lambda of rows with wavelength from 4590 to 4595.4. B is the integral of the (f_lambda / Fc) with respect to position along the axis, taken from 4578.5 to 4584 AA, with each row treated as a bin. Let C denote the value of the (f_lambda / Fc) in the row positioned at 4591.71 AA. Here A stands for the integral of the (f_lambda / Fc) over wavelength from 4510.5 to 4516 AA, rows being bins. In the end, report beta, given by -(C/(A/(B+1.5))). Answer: -1.28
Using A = 5.5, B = 5.52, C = 1.01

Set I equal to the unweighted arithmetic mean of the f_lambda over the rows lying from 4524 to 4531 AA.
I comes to 0.653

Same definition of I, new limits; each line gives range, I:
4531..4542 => 0.661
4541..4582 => 0.661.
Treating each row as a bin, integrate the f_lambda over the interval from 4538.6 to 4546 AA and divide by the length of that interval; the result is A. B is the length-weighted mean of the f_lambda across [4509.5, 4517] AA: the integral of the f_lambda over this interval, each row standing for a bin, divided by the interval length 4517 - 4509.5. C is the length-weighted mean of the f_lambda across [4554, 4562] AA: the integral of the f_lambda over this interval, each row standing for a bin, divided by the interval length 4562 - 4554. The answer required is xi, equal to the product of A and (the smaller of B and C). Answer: 0.441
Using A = 0.666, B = 0.675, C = 0.662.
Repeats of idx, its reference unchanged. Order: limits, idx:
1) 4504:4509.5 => 4507.90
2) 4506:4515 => 4513.09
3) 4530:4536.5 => 4534.97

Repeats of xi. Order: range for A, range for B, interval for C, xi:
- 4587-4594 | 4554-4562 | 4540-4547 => 0.432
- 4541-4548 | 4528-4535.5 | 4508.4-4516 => 0.427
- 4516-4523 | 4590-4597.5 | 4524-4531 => 0.435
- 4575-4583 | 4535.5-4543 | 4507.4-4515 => 0.448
